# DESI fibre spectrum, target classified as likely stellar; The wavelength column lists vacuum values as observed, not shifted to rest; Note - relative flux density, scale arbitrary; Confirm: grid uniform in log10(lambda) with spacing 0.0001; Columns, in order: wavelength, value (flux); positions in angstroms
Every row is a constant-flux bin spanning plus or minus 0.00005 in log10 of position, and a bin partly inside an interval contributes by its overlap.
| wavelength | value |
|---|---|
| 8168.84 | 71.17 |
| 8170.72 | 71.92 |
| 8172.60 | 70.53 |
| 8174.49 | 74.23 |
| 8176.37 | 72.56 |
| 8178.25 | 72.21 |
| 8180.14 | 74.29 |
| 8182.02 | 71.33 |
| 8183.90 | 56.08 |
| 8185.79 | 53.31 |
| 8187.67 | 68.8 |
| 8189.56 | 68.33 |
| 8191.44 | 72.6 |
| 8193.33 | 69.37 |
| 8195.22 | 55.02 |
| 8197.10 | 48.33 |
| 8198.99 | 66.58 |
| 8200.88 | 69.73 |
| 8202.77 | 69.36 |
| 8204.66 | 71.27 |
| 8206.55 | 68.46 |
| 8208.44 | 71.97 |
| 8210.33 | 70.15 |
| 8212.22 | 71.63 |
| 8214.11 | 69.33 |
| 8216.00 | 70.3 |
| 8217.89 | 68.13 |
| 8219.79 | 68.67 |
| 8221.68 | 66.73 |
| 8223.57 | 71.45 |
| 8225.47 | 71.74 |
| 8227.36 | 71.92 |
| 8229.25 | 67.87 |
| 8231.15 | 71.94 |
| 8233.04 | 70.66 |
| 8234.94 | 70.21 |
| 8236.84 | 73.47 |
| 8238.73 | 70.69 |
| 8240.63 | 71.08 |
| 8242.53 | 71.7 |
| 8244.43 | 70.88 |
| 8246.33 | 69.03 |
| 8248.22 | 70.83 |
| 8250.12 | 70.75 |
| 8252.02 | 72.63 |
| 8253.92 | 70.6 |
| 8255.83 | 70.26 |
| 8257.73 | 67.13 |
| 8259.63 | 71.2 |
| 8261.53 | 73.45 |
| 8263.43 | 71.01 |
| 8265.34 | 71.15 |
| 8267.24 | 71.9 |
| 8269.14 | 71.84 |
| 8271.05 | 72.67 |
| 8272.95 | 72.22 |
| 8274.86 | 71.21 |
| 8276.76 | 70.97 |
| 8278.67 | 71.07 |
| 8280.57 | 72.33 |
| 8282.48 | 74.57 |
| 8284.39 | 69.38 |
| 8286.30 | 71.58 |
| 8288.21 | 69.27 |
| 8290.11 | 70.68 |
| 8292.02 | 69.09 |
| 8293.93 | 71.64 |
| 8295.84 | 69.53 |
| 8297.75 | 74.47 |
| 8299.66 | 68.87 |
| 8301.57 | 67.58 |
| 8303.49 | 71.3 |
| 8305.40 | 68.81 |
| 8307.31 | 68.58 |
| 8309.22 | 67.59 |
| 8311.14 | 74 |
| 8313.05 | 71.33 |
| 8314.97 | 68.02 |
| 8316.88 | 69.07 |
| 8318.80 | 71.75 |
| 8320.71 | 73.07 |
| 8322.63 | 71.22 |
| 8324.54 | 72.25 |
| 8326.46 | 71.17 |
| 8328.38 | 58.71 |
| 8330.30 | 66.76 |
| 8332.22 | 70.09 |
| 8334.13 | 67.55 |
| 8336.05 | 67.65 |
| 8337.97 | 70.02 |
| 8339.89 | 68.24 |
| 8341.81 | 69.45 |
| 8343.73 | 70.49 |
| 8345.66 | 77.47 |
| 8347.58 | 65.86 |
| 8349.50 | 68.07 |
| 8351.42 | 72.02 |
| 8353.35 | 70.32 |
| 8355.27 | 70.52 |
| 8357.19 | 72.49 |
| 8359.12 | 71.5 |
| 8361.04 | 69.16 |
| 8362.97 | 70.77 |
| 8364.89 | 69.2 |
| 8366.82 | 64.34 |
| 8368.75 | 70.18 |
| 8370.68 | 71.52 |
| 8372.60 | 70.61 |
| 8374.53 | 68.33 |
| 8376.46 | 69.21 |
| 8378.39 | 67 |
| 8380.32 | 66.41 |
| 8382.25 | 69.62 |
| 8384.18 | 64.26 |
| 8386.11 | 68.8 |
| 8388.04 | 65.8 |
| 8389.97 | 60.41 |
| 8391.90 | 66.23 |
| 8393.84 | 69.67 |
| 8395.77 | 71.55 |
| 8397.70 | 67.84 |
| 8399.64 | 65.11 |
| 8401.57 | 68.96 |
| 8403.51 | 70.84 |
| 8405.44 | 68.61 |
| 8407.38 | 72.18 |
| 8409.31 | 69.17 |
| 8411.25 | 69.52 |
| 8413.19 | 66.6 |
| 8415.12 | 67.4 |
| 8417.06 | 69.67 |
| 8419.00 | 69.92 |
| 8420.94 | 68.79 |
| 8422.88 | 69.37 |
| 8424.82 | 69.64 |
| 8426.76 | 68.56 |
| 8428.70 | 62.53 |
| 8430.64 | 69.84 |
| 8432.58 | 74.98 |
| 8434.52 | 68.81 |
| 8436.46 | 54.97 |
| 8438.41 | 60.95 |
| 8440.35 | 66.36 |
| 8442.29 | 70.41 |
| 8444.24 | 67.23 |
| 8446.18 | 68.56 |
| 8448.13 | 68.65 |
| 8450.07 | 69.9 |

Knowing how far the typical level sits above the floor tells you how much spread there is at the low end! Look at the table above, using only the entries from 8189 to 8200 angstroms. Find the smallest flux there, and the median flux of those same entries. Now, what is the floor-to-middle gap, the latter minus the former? 19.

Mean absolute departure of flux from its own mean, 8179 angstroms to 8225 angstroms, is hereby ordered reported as 4.73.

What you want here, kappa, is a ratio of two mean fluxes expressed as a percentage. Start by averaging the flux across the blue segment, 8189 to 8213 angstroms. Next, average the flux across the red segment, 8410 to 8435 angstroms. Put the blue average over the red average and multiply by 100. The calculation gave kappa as 97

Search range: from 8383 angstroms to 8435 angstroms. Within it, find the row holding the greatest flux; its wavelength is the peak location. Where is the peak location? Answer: 8432.58 angstroms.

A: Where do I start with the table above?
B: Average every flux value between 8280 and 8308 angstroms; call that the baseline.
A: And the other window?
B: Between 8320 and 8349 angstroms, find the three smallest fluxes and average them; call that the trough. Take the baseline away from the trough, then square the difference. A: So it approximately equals 45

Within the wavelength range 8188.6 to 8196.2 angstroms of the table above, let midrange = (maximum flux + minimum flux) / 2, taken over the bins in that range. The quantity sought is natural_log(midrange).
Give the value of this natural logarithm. 4.16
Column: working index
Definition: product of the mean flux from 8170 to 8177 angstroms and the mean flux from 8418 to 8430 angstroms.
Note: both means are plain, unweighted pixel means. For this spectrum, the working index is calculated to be 4927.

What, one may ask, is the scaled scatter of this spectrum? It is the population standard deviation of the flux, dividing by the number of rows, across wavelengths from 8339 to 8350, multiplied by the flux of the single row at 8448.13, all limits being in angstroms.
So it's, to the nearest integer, 251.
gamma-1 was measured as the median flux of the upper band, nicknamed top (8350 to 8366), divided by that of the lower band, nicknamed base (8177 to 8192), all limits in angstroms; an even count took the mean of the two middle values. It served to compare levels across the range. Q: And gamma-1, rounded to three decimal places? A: 1.008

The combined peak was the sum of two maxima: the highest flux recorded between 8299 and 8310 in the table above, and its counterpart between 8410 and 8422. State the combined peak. 141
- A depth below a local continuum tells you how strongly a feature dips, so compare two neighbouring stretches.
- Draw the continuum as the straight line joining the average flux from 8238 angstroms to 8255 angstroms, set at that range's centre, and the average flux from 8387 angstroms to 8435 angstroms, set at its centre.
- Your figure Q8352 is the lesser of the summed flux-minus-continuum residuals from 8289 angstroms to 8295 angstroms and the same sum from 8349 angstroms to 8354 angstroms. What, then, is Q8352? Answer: 1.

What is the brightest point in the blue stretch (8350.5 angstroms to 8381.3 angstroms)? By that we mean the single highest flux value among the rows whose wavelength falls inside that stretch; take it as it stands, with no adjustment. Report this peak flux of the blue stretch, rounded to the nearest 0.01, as 72.49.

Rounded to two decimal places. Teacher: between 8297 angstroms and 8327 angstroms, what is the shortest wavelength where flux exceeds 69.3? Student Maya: 8297.75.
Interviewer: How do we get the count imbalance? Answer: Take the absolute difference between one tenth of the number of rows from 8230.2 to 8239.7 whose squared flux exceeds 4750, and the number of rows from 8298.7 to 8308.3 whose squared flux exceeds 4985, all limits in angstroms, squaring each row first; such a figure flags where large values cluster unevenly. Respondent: 0.50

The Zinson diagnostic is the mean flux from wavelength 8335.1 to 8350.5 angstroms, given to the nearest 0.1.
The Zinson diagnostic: 69.7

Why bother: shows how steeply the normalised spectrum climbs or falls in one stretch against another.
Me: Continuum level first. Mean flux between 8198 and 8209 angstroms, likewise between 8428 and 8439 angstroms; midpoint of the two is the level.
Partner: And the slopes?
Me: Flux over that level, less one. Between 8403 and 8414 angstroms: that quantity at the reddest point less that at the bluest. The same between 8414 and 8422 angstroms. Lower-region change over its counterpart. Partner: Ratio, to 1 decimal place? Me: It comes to -3.1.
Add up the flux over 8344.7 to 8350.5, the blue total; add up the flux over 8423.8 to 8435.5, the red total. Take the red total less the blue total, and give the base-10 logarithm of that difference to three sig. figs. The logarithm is 2.31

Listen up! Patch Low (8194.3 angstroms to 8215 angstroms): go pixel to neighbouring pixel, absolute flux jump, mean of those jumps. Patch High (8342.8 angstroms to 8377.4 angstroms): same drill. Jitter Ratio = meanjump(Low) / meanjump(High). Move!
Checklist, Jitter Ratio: 1.4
